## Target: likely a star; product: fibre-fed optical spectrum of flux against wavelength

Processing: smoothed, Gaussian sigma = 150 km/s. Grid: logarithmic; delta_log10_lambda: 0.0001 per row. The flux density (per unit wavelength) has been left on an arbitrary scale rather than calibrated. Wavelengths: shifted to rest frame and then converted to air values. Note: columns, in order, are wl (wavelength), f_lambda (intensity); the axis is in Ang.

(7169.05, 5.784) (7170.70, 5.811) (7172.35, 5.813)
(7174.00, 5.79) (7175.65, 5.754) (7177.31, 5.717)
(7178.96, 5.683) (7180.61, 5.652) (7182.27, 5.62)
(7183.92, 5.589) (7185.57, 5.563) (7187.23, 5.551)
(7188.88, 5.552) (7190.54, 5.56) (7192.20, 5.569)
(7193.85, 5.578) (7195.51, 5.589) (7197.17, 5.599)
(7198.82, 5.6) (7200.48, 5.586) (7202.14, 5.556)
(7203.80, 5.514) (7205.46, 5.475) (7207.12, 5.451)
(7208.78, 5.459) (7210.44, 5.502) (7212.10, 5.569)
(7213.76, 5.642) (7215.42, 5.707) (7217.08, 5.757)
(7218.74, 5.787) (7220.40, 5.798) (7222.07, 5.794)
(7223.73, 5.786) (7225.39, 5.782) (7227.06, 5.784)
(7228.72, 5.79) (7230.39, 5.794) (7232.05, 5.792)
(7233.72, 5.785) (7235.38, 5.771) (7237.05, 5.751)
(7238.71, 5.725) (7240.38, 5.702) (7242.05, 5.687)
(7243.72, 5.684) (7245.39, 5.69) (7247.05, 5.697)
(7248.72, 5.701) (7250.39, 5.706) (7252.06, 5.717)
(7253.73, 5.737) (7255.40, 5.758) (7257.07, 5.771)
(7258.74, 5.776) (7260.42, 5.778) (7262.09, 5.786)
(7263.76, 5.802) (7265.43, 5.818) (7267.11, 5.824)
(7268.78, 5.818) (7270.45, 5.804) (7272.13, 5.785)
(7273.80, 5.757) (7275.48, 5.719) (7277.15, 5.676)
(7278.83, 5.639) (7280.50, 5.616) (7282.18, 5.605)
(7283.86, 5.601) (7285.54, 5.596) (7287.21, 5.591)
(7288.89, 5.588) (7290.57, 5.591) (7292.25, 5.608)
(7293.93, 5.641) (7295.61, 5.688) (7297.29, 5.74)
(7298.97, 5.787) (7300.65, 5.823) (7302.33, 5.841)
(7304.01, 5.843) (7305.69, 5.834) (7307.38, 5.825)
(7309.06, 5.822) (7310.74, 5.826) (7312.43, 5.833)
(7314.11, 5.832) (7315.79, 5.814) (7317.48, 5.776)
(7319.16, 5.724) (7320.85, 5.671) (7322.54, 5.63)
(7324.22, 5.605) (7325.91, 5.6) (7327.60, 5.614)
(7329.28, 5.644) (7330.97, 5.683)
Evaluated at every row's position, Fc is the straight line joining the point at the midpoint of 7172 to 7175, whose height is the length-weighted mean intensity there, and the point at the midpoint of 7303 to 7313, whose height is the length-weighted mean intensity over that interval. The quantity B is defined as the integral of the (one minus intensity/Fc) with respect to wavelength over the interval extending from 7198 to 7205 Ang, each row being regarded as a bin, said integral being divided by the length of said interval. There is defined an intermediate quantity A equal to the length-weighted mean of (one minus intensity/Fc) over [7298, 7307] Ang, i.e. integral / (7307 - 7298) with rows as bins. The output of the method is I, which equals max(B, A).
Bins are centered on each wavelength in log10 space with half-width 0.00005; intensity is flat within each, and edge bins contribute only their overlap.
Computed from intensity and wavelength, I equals 0.043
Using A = 0.000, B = 0.043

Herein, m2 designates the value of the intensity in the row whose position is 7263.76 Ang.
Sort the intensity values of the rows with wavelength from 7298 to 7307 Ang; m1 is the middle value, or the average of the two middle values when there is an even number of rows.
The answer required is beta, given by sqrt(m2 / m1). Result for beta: 1.00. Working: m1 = 5.83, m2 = 5.802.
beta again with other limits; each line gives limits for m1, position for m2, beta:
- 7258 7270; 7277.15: 0.99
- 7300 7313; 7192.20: 0.98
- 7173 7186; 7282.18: 0.99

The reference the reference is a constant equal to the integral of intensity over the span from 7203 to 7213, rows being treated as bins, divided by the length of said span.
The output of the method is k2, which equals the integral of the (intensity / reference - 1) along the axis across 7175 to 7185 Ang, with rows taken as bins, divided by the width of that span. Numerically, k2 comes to 0.031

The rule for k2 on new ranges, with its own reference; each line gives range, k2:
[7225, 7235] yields 0.053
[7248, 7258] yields 0.043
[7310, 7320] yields 0.056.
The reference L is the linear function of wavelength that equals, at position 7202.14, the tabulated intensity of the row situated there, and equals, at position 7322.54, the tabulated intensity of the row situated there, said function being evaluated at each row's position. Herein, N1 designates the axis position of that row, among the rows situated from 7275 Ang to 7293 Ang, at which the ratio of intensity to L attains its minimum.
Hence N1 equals 7288.89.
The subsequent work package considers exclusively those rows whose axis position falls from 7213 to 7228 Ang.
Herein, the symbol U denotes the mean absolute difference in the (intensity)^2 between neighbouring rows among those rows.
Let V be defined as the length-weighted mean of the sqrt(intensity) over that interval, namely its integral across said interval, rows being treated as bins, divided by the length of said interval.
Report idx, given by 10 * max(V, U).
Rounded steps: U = 0.25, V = 2.401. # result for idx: 24.0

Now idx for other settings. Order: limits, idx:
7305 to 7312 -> 24.1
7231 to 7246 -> 23.9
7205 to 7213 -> 23.4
